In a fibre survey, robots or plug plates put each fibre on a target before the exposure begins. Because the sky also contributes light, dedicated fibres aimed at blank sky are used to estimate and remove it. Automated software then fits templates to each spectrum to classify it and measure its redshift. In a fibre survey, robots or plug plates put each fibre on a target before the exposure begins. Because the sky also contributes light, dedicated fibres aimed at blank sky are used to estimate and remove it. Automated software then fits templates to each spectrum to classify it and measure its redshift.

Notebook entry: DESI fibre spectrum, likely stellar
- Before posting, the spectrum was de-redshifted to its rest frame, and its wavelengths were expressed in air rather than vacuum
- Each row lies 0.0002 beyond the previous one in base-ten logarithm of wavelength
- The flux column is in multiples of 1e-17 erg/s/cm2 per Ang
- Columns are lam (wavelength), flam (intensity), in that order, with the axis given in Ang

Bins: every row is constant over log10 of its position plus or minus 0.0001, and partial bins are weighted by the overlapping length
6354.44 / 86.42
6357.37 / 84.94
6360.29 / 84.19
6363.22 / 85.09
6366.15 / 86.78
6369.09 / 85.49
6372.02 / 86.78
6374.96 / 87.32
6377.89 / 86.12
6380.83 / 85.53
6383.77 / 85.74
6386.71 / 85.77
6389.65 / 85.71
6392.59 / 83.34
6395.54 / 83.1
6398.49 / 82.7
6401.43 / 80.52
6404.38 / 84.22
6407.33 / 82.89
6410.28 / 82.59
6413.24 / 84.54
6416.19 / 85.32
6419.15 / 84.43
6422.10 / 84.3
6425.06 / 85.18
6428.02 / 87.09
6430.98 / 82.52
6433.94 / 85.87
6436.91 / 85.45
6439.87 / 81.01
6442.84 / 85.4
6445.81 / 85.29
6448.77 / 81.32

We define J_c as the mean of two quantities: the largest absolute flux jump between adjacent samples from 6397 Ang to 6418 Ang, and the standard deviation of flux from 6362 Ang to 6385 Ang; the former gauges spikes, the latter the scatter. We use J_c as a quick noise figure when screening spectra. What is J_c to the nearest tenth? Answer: 2.2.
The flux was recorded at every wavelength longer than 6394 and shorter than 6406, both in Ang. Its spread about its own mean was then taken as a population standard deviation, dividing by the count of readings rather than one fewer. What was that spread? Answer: 1.3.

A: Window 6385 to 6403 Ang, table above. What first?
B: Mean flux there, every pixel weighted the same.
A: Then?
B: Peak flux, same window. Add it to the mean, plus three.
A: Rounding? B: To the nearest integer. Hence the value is 172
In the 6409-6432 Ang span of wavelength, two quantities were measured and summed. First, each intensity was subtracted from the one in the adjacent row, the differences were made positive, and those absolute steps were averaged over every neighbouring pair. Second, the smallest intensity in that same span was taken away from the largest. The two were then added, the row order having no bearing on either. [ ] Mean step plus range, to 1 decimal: 6.2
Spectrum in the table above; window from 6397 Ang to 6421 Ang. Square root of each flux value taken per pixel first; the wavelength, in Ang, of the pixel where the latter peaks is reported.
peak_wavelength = 6416.19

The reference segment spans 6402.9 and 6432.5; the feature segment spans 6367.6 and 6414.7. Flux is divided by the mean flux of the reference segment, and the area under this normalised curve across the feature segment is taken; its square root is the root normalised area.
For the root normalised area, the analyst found 6.9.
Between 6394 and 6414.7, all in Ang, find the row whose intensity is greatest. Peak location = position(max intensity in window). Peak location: 6413.24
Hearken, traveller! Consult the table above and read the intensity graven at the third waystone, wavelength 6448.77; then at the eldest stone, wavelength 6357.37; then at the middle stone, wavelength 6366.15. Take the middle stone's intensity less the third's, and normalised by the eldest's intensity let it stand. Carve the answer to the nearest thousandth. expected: 0.064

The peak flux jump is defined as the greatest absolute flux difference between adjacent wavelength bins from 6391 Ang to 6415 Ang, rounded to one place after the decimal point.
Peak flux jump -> 3.7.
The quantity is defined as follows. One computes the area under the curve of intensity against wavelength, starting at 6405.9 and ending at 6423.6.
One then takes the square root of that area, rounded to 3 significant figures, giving 38.6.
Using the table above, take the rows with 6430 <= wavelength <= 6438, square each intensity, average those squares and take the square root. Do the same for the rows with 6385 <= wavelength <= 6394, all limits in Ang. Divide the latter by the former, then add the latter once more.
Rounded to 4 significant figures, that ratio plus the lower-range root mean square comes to 85.95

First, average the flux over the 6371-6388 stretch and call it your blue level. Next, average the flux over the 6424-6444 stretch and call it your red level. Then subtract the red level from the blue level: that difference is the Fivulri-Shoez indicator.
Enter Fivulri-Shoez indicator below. 1.6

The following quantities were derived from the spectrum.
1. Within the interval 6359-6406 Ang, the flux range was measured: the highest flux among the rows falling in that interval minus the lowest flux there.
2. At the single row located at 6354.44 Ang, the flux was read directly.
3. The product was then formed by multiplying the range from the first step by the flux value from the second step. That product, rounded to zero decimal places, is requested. 588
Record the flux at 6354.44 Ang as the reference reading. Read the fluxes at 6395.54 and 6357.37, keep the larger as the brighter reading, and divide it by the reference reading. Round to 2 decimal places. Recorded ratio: 0.98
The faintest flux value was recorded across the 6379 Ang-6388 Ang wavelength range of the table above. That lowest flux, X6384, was 85.53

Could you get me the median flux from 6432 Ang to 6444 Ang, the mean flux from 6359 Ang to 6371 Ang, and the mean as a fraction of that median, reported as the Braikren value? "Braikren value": 1.00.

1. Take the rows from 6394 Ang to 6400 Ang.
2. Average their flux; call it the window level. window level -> 82.9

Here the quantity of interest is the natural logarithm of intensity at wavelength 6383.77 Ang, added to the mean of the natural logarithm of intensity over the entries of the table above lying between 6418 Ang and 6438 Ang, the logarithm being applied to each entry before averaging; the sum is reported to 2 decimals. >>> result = 8.89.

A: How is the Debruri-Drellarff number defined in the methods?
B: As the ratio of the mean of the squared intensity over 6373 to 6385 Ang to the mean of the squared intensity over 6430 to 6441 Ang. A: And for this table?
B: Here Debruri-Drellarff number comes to 1.06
